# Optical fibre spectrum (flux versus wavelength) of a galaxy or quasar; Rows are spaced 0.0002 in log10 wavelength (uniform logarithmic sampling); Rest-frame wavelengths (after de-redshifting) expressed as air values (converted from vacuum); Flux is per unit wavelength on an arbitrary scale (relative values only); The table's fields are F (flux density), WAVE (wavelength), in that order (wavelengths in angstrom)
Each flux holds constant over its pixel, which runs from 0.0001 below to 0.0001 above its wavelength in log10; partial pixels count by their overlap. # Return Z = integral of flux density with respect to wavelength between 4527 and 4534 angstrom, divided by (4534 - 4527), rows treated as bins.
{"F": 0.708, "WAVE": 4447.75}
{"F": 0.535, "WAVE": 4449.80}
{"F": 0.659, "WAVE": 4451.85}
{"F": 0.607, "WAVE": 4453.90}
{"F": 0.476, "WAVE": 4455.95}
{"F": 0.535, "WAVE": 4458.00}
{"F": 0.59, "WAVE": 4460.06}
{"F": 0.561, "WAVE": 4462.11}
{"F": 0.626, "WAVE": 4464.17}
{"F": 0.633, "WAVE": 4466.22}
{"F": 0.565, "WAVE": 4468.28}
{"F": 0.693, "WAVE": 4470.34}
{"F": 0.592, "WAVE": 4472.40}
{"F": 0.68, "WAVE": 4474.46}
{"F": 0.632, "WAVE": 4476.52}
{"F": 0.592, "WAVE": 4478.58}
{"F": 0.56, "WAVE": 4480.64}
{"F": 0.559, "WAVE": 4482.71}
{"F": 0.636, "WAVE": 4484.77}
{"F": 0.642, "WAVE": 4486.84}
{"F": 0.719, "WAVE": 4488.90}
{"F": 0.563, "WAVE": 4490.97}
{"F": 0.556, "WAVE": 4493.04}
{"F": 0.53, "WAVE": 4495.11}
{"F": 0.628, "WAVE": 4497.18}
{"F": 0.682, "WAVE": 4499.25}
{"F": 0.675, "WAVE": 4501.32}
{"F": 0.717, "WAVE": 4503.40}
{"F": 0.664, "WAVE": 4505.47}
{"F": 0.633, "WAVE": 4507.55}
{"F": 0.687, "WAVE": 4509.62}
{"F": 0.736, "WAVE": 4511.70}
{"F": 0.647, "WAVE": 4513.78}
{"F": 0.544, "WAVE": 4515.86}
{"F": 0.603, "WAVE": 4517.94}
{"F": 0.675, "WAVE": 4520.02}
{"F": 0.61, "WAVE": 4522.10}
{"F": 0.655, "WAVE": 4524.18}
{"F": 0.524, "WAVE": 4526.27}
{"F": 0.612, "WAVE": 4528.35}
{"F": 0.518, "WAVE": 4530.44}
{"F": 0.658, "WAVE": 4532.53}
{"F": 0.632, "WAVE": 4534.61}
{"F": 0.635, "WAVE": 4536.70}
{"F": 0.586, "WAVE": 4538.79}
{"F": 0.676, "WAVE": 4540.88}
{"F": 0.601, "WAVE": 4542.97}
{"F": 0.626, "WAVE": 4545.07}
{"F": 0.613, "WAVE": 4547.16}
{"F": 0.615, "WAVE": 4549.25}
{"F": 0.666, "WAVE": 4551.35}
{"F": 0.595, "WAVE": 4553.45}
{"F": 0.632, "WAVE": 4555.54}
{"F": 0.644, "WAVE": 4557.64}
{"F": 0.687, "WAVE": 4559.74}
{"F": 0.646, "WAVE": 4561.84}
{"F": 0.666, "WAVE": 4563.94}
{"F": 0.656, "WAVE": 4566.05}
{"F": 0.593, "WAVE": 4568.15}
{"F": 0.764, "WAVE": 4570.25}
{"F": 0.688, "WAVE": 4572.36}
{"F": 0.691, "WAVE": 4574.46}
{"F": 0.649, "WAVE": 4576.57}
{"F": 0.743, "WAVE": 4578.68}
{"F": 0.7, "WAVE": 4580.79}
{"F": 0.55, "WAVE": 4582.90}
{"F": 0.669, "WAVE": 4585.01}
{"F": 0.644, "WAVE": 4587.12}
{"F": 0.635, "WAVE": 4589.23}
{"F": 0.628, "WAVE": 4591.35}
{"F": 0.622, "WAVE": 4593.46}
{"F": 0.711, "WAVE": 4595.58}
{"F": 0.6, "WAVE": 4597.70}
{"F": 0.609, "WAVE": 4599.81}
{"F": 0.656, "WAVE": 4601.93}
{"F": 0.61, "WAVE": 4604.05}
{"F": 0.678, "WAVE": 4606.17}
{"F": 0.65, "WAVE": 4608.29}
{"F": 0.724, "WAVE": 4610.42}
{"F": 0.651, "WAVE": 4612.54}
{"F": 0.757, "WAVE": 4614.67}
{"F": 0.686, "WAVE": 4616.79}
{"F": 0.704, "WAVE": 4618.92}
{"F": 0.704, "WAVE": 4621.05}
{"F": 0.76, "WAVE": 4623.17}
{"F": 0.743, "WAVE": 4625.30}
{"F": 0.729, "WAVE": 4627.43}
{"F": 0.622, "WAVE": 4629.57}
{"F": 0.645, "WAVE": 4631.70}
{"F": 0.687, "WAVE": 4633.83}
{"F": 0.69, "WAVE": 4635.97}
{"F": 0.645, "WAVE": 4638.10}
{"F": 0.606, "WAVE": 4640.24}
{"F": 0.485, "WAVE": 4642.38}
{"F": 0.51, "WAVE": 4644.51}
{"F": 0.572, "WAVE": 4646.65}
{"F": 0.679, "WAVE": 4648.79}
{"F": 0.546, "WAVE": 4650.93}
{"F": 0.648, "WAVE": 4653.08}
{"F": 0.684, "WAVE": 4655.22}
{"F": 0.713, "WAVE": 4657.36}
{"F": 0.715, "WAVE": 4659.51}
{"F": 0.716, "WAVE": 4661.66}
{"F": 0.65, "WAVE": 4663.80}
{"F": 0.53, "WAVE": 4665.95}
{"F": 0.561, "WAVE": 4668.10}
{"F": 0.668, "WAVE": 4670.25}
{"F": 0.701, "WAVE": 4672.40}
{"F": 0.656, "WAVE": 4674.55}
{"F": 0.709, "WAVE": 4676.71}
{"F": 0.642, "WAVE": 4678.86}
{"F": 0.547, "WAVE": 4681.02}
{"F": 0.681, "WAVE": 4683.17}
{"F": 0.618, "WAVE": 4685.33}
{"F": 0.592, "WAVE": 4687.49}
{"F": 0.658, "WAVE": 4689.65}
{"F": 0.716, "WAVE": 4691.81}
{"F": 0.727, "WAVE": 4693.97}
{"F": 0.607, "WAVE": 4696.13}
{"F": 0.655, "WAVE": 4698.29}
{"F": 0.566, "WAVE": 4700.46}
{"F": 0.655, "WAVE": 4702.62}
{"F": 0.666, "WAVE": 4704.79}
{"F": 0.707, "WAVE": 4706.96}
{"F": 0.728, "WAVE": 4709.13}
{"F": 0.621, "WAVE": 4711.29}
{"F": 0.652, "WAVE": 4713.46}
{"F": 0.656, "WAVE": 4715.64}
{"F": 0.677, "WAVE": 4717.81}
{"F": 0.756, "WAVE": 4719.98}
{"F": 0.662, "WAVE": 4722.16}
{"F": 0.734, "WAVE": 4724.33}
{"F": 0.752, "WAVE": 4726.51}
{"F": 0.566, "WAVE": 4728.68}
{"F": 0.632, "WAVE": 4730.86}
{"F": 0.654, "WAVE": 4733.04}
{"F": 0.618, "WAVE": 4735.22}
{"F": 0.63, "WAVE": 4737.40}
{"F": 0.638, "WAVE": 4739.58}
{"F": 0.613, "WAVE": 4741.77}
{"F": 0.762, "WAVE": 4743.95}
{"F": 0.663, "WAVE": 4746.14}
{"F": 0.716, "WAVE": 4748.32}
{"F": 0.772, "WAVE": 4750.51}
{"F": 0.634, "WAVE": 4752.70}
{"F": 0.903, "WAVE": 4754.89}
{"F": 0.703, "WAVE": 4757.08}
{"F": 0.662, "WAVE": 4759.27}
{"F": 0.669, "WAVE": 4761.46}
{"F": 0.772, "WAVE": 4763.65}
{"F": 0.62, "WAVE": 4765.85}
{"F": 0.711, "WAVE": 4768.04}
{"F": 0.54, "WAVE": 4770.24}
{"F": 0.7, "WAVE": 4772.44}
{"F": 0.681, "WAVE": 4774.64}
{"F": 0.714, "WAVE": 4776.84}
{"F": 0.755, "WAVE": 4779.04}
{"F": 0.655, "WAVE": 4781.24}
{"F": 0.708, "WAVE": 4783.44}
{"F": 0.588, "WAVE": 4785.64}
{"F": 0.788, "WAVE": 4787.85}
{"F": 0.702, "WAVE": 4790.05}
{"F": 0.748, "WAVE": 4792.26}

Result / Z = 0.60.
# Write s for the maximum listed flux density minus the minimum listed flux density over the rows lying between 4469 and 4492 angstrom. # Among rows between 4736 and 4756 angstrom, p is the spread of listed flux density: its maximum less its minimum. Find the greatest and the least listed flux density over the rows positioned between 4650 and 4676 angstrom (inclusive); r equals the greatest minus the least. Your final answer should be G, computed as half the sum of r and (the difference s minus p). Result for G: 0.03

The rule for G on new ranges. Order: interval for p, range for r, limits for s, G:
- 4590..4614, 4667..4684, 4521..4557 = 0.10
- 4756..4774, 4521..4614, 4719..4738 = 0.10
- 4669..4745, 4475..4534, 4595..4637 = 0.08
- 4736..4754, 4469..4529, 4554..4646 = 0.17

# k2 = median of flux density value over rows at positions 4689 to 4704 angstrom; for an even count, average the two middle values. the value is 0.655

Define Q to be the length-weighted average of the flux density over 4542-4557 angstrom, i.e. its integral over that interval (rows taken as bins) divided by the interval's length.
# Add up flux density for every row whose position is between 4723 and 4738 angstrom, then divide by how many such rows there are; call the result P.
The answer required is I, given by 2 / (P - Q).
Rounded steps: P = 0.66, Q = 0.62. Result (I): 60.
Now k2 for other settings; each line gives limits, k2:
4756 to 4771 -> 0.669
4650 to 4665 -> 0.684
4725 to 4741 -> 0.632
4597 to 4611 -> 0.650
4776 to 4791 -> 0.708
